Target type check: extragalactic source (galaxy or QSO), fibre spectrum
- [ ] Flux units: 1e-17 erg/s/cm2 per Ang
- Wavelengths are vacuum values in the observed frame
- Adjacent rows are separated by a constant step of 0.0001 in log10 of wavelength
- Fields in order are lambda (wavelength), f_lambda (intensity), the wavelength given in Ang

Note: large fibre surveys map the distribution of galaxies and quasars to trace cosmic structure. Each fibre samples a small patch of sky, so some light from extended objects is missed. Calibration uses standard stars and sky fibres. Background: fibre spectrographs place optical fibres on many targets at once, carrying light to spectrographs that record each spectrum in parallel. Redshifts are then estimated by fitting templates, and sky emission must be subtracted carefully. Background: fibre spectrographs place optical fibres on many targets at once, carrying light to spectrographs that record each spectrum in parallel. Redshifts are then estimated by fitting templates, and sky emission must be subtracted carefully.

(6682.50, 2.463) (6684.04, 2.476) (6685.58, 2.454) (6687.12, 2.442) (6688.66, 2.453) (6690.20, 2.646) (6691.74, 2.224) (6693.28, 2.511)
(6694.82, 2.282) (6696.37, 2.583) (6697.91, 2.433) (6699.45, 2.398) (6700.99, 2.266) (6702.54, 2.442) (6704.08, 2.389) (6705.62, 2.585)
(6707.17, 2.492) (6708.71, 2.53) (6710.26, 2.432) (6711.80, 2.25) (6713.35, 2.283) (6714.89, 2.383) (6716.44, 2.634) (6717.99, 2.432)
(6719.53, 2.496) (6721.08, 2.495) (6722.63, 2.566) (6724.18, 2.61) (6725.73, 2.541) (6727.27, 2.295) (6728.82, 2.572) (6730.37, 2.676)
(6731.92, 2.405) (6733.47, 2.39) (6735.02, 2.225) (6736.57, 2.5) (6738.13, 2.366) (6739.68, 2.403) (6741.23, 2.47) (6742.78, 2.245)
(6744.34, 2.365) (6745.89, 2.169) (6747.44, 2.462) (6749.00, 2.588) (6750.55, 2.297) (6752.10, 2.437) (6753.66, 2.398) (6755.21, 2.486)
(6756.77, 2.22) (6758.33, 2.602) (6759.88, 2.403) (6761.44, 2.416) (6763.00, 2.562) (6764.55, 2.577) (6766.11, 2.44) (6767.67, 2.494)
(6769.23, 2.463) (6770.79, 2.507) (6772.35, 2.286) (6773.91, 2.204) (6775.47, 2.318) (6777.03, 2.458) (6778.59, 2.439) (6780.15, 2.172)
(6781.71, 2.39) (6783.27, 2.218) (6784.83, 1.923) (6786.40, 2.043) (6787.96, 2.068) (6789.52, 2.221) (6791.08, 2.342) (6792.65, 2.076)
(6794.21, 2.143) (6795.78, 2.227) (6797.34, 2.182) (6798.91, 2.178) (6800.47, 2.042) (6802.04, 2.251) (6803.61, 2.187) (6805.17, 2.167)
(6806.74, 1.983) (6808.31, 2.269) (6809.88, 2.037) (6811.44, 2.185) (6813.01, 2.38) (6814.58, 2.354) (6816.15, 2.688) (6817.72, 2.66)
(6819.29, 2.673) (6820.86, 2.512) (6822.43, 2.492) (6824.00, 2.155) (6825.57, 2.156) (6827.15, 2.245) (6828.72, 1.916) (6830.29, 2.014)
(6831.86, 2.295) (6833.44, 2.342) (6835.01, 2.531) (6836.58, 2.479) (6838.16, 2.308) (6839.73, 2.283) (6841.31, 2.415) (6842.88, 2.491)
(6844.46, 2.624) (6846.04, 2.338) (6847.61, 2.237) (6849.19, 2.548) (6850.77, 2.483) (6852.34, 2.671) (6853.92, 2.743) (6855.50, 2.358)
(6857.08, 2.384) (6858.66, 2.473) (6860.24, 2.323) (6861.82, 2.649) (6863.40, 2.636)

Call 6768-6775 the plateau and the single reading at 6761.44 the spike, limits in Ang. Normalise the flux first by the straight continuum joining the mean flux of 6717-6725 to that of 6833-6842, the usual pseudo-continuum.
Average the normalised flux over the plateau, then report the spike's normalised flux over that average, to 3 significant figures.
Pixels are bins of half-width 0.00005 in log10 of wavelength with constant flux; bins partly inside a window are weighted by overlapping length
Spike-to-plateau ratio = 1.02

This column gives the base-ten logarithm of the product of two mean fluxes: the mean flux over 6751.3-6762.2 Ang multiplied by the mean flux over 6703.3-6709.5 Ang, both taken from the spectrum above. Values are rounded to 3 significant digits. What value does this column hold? 0.782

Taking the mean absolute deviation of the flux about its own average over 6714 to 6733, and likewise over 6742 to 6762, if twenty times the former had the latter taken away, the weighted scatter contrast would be 1.7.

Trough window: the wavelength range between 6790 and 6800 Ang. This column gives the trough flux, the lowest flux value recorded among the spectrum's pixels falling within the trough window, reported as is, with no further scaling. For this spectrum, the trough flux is 2.076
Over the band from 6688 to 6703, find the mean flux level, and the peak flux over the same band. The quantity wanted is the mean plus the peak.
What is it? 5.07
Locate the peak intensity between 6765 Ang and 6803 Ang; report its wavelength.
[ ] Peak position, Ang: 6770.79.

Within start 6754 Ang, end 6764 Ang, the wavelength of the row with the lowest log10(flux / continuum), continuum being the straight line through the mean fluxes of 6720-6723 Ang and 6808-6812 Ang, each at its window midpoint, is 6756.77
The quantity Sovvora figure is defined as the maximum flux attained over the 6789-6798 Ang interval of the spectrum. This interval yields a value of 2.342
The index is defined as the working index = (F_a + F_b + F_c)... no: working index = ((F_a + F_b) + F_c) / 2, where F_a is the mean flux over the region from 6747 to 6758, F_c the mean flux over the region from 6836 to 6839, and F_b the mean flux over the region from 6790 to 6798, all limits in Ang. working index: 3.50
